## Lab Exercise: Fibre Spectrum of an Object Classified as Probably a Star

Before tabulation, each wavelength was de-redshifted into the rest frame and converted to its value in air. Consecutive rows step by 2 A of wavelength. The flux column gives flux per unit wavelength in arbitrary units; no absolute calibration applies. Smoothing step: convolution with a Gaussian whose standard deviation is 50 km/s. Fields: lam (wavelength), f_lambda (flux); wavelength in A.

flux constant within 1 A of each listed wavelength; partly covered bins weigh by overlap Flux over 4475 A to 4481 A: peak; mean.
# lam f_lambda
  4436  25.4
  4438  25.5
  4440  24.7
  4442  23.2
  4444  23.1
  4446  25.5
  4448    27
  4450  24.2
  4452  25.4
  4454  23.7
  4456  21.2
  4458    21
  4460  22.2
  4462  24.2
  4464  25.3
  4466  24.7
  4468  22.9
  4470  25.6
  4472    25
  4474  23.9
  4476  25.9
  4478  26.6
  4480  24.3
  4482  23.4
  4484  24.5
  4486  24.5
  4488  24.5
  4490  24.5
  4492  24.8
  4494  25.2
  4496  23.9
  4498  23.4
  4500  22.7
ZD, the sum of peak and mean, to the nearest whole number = 52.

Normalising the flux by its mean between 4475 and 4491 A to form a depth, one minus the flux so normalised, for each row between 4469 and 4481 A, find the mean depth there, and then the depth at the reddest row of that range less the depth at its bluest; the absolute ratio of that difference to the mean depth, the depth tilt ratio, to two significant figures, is 2.9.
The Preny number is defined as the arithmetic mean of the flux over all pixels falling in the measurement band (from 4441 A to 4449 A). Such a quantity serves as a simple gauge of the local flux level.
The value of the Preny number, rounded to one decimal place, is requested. 24.7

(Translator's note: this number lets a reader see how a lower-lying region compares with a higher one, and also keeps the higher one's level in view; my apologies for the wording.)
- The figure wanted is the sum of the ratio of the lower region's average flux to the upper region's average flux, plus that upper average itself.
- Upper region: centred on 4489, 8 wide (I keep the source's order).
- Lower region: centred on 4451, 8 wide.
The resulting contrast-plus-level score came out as 25.6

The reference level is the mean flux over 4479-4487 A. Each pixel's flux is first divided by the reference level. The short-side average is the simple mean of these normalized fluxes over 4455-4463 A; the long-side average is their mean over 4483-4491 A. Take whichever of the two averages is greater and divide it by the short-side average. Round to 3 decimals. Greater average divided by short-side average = 1.106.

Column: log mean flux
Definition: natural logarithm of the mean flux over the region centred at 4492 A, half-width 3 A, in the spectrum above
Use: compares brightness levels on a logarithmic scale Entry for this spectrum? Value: 3.212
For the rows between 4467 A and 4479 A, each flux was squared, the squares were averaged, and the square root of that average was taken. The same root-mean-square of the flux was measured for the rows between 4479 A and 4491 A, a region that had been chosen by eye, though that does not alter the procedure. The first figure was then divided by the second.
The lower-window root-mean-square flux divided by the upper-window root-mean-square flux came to 1.03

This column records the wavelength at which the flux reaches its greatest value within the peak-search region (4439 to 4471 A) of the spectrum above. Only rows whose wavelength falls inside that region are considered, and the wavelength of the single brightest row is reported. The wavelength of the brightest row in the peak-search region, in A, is 4448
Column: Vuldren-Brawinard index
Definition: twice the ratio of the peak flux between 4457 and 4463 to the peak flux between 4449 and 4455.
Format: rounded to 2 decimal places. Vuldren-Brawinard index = 1.91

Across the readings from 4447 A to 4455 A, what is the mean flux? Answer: 25.1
